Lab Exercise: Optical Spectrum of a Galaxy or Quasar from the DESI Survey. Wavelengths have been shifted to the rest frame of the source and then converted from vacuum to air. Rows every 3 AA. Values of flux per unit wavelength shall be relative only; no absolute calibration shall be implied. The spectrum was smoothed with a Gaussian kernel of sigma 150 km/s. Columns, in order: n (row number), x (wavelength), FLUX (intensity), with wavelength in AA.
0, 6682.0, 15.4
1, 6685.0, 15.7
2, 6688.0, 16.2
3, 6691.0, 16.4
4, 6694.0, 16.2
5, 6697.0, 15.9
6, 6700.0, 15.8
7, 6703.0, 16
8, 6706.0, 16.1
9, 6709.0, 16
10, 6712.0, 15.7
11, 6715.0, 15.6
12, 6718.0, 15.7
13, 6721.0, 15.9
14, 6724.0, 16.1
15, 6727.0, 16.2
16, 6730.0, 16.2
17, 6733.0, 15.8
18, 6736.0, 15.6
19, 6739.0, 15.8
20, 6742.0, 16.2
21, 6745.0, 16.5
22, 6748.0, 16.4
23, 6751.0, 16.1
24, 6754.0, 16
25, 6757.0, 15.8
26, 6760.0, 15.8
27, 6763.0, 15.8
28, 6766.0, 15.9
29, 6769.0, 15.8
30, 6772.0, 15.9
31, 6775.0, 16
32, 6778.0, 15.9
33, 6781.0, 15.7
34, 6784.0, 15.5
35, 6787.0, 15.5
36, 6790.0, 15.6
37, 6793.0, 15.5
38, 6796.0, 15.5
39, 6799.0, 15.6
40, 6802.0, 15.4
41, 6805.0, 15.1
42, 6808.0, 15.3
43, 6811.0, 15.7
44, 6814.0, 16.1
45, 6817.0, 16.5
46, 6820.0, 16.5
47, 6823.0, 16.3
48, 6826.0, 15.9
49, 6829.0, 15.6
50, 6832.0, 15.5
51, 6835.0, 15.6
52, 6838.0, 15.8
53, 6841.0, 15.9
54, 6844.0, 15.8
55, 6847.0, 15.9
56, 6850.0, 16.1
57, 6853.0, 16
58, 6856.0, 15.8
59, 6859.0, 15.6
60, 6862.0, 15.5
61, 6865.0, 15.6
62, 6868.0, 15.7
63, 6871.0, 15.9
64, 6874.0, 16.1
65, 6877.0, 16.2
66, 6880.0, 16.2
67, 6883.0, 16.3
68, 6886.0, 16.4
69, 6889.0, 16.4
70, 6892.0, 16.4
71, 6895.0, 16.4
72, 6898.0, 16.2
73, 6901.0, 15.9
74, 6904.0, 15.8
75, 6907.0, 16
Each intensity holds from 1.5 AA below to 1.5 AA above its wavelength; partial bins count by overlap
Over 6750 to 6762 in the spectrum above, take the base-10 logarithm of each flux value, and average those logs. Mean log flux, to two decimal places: 1.20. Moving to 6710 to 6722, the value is 1.20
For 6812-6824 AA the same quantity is 1.21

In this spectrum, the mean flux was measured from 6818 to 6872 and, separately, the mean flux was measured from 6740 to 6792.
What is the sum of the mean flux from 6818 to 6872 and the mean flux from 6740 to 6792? 31.74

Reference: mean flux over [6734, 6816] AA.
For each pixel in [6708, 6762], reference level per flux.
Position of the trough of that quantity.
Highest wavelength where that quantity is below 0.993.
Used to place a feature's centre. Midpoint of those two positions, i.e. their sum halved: 6749.5 AA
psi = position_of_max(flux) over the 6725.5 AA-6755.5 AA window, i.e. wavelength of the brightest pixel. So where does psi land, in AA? 6745.0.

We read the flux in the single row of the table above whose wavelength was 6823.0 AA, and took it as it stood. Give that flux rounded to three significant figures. 16.3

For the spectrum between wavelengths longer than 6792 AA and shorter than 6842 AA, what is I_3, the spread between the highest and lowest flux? 1.40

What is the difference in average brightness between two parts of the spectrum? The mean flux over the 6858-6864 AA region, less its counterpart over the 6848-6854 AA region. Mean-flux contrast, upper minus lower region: -0.5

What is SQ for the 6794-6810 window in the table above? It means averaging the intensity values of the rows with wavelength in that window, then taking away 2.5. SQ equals 12.9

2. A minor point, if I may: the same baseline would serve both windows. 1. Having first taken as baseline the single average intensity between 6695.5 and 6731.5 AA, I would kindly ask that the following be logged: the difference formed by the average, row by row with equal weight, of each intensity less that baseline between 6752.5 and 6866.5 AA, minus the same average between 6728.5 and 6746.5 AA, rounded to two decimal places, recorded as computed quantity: -0.25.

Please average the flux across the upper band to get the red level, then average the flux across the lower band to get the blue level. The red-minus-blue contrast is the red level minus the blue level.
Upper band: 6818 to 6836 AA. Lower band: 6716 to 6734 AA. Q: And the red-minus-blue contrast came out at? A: -0.1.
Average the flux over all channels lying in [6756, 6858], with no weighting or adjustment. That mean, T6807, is 15.78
